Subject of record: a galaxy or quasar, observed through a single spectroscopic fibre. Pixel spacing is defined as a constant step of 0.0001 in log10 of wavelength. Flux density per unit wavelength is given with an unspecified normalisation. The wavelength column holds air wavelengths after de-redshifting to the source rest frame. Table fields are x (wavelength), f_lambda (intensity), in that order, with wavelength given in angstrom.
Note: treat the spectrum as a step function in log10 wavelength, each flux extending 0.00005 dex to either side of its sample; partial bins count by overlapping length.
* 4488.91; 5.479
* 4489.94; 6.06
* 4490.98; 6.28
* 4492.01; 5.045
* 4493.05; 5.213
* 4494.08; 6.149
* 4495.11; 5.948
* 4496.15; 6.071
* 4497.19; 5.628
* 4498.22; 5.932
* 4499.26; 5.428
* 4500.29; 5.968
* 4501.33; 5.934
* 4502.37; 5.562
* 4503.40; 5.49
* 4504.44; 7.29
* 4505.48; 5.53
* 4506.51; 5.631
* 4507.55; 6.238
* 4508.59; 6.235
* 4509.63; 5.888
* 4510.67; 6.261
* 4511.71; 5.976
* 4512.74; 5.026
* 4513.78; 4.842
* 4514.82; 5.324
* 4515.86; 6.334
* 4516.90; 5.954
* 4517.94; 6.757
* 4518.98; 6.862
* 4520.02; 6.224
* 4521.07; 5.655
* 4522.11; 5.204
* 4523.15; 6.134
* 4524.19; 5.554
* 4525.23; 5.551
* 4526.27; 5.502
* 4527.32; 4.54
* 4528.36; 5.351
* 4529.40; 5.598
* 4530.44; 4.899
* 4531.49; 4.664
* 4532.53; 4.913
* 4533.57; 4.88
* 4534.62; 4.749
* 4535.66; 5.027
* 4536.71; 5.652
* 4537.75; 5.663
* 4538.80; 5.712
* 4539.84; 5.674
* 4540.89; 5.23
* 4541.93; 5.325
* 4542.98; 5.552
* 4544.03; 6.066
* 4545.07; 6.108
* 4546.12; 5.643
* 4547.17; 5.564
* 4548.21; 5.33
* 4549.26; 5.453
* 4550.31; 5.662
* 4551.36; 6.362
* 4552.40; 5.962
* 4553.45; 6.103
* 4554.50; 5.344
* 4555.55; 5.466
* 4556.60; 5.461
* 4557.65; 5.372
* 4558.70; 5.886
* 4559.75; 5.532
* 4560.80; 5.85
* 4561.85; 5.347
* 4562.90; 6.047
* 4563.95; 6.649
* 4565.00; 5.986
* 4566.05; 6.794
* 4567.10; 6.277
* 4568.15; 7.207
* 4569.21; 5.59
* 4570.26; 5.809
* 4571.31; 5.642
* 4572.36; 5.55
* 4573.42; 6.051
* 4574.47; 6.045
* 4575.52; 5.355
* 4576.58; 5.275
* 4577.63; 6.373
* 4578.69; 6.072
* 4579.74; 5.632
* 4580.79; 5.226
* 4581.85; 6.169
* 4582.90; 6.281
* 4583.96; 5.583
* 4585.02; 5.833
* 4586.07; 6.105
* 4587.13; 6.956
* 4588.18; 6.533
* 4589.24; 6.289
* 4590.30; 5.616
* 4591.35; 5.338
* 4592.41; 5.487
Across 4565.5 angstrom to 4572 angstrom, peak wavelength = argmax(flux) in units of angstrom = 4568.15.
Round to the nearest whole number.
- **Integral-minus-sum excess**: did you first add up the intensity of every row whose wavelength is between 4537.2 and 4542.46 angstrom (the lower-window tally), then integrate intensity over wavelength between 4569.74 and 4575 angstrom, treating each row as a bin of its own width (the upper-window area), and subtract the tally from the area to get 3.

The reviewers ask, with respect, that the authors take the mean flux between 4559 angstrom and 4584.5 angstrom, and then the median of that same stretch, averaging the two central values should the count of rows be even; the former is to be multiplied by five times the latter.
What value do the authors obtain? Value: 175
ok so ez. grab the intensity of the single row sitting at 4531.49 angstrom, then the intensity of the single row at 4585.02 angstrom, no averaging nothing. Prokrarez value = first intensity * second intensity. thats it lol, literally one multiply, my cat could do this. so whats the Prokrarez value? 27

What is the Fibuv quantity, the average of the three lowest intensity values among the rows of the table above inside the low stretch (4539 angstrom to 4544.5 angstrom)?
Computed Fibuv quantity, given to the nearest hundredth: 5.37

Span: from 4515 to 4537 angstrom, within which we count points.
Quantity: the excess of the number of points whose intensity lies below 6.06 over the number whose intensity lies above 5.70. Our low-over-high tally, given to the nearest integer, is 10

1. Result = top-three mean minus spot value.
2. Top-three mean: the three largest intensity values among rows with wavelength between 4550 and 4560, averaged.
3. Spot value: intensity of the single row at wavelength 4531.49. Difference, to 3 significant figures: 1.48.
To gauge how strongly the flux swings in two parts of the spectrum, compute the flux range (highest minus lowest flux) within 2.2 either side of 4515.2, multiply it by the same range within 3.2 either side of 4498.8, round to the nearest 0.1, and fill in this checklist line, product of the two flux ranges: 1.0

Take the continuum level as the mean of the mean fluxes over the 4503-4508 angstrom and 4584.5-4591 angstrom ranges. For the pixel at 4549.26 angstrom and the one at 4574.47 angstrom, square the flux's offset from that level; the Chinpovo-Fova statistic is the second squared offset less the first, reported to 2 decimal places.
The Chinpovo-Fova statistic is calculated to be -0.45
